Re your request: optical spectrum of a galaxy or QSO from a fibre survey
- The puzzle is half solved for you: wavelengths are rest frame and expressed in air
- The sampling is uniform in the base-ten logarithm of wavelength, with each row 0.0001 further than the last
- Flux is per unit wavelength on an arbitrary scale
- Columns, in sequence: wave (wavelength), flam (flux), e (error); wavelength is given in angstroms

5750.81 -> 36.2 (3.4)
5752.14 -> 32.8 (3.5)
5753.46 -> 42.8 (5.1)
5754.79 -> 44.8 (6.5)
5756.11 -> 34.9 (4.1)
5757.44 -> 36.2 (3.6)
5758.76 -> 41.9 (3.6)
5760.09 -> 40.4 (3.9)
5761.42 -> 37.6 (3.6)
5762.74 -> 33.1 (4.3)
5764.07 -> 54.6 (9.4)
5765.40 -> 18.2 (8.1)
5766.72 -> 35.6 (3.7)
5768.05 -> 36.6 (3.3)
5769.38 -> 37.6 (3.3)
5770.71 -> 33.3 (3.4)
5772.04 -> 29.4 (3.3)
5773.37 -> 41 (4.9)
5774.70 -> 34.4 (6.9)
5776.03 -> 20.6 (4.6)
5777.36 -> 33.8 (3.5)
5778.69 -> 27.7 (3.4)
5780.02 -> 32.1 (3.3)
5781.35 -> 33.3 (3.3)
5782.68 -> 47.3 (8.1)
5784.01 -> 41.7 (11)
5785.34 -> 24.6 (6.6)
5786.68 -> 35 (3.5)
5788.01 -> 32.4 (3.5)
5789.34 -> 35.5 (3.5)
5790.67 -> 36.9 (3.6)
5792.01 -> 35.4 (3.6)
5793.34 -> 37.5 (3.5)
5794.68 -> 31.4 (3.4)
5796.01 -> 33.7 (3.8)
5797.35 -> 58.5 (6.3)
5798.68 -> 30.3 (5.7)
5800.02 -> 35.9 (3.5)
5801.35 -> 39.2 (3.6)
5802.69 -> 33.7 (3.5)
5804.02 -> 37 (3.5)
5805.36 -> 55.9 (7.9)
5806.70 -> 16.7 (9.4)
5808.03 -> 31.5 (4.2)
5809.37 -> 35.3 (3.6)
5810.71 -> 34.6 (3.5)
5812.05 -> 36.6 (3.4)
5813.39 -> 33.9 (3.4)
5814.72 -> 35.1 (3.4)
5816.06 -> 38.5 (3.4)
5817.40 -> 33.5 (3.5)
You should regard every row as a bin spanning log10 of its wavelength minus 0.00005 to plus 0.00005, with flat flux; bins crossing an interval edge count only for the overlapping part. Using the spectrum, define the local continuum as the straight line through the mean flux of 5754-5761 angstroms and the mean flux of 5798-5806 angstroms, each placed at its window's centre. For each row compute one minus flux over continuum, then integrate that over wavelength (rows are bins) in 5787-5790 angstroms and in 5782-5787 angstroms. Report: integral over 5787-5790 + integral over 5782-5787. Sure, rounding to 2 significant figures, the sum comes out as 0.60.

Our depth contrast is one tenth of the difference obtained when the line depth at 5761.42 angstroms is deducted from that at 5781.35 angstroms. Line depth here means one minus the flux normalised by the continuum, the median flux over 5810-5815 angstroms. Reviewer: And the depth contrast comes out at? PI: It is 0.012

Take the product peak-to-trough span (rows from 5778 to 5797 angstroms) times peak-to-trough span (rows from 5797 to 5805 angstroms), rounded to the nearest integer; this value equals 640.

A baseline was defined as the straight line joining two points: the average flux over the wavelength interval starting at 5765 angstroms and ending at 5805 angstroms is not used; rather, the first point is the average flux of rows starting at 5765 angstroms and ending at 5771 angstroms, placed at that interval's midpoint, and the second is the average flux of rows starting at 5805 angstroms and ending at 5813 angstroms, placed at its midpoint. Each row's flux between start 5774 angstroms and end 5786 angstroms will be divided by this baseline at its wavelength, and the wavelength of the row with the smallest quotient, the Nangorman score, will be 5776.03 angstroms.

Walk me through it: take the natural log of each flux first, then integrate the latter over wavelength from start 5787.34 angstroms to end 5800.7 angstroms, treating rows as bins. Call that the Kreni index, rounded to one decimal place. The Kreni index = 47.9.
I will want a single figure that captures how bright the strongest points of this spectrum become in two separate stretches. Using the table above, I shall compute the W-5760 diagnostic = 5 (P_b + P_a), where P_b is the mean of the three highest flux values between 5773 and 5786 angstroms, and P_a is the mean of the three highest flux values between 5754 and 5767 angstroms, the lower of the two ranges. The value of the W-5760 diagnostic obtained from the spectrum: 452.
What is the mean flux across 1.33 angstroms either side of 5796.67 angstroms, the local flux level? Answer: 46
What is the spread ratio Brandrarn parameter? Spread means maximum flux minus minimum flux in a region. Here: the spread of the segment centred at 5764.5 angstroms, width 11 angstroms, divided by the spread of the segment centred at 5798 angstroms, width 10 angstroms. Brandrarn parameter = 1.29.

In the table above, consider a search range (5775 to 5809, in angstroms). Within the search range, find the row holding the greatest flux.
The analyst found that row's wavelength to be 5797.35 angstroms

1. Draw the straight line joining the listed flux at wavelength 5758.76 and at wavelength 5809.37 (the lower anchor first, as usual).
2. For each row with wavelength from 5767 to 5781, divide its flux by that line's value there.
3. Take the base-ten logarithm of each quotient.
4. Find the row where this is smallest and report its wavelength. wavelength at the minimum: 5776.03 angstroms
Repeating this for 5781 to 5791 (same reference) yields 5785.34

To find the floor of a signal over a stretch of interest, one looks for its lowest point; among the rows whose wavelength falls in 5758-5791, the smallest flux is 18.2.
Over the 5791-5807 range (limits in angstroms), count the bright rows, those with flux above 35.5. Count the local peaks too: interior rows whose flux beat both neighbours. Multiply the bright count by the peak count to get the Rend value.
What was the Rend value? 24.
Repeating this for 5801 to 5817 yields 15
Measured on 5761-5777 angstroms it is 18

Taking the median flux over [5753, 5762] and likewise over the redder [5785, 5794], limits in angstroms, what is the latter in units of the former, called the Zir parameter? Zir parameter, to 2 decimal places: 0.88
